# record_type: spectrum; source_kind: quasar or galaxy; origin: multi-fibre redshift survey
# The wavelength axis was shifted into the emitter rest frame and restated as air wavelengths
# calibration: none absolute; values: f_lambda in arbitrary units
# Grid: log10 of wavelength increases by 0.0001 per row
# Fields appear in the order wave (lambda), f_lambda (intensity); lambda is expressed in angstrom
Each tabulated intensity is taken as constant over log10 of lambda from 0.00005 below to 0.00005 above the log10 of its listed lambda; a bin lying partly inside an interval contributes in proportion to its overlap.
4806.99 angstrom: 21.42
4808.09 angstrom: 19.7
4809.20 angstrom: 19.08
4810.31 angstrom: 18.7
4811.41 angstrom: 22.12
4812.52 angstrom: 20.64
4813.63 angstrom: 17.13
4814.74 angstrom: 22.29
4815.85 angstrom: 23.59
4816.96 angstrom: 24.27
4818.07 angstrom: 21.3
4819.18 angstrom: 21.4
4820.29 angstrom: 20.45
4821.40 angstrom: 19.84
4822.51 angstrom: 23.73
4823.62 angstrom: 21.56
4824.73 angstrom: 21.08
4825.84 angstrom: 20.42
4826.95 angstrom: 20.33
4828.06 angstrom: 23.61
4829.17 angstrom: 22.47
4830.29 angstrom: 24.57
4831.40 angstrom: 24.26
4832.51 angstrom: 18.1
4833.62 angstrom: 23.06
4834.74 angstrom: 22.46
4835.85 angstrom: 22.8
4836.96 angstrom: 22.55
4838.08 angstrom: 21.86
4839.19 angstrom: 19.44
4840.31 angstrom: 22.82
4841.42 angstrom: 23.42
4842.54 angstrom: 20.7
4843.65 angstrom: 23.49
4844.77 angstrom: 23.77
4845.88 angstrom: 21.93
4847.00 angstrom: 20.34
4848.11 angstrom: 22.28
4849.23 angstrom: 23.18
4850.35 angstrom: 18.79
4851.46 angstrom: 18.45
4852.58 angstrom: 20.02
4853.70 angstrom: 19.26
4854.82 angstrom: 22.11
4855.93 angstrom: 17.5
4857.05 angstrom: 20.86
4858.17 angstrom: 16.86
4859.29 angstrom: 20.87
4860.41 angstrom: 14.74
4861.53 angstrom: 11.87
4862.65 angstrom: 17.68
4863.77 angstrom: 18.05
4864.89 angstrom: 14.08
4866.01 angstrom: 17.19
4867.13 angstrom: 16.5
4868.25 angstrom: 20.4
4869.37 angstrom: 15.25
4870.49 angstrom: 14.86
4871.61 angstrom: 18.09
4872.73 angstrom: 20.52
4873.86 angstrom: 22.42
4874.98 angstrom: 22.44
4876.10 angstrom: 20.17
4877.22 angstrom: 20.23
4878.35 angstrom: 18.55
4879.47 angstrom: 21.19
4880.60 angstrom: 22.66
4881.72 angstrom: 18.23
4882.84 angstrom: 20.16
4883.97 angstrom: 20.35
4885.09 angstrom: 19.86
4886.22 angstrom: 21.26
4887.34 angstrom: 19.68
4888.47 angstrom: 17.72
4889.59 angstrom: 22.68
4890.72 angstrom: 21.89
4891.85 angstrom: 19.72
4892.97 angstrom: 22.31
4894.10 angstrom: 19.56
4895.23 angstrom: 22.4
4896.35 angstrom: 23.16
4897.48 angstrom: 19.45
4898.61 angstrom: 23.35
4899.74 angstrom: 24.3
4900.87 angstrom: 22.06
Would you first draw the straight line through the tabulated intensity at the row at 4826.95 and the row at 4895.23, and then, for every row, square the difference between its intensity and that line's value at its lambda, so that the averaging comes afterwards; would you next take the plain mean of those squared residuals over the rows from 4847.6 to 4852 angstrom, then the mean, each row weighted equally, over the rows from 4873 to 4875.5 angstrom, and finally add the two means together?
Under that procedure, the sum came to 5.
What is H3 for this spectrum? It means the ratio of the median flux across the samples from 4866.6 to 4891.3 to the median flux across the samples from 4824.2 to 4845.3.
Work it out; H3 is 0.90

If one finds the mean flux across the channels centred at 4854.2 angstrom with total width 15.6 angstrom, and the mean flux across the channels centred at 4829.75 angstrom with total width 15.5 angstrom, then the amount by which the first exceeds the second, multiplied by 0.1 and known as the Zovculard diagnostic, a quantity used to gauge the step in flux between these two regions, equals -0.3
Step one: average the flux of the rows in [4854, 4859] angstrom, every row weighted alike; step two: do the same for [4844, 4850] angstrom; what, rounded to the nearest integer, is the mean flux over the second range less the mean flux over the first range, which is 3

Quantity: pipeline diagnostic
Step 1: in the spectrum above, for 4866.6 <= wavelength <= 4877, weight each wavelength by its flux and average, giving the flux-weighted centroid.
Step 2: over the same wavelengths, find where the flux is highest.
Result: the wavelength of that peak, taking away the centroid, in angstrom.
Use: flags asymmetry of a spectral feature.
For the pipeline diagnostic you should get 3.1 angstrom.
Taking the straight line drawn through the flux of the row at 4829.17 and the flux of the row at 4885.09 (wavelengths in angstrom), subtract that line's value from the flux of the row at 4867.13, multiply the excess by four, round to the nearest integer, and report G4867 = -17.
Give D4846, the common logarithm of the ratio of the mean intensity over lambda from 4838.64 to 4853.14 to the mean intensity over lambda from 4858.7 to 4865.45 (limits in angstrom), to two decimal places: 0.12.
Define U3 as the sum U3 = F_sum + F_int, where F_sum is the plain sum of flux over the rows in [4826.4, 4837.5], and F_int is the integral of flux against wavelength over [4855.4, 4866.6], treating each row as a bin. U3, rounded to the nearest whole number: 414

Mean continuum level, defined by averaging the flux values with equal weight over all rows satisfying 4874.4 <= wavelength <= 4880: 21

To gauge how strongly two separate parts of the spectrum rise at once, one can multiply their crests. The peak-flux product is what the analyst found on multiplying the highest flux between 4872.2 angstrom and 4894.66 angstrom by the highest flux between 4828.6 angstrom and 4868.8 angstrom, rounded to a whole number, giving 557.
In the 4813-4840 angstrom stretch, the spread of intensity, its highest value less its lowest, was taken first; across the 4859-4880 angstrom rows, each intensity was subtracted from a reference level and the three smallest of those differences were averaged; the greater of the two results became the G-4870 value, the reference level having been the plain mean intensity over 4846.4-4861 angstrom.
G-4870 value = 7.4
